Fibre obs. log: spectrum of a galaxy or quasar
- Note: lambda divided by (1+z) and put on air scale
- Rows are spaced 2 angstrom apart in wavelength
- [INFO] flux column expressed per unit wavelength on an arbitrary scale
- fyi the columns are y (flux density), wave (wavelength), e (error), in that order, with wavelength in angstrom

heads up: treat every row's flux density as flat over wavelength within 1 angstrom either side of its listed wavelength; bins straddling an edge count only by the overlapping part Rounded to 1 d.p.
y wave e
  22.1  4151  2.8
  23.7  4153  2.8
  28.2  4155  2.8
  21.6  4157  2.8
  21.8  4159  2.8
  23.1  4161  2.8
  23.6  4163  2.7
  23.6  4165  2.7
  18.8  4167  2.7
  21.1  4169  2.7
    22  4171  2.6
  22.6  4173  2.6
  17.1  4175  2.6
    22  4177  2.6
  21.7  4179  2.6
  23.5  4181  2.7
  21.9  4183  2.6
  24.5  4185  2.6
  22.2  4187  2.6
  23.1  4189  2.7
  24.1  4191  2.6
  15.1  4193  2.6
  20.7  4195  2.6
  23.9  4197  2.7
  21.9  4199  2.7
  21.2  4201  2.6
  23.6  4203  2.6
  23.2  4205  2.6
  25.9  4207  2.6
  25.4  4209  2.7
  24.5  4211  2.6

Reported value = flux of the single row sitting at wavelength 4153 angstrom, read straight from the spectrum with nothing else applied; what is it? 23.7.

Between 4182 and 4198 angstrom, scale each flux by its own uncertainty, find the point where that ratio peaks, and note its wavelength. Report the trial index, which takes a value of 4185 angstrom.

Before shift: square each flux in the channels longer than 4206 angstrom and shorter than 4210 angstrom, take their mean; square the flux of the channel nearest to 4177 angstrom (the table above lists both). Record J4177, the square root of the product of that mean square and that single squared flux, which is 564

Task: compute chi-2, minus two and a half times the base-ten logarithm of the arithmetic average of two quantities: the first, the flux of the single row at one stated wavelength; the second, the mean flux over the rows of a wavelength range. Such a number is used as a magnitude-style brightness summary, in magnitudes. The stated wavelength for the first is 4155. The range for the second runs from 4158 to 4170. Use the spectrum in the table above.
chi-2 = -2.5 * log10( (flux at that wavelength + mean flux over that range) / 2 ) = -3.50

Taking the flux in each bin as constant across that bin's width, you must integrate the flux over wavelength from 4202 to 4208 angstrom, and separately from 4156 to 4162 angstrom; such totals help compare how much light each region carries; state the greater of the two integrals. 145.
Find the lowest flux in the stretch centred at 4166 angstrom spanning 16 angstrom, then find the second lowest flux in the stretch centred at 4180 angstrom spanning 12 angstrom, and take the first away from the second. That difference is 2.9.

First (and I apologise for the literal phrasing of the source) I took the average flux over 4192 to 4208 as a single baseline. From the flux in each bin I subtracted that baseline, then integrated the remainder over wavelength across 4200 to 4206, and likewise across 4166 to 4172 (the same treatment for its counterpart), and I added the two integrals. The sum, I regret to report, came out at -3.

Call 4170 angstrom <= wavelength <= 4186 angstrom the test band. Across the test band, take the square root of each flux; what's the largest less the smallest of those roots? 0.8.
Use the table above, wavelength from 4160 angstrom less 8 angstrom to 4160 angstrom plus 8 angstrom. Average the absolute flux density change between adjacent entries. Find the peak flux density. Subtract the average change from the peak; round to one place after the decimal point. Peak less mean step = 25.6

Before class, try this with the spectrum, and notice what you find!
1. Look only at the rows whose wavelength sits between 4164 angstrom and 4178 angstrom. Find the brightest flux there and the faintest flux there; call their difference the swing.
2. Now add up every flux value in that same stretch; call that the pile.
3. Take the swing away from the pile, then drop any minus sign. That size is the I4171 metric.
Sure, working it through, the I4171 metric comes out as 141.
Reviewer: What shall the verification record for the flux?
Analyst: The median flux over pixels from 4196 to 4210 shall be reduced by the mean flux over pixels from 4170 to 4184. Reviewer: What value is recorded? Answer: 2.1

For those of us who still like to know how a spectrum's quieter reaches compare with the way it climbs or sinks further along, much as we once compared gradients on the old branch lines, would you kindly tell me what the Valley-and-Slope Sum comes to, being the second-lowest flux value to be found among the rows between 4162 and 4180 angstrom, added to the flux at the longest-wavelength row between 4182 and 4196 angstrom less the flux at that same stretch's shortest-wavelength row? 17.6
